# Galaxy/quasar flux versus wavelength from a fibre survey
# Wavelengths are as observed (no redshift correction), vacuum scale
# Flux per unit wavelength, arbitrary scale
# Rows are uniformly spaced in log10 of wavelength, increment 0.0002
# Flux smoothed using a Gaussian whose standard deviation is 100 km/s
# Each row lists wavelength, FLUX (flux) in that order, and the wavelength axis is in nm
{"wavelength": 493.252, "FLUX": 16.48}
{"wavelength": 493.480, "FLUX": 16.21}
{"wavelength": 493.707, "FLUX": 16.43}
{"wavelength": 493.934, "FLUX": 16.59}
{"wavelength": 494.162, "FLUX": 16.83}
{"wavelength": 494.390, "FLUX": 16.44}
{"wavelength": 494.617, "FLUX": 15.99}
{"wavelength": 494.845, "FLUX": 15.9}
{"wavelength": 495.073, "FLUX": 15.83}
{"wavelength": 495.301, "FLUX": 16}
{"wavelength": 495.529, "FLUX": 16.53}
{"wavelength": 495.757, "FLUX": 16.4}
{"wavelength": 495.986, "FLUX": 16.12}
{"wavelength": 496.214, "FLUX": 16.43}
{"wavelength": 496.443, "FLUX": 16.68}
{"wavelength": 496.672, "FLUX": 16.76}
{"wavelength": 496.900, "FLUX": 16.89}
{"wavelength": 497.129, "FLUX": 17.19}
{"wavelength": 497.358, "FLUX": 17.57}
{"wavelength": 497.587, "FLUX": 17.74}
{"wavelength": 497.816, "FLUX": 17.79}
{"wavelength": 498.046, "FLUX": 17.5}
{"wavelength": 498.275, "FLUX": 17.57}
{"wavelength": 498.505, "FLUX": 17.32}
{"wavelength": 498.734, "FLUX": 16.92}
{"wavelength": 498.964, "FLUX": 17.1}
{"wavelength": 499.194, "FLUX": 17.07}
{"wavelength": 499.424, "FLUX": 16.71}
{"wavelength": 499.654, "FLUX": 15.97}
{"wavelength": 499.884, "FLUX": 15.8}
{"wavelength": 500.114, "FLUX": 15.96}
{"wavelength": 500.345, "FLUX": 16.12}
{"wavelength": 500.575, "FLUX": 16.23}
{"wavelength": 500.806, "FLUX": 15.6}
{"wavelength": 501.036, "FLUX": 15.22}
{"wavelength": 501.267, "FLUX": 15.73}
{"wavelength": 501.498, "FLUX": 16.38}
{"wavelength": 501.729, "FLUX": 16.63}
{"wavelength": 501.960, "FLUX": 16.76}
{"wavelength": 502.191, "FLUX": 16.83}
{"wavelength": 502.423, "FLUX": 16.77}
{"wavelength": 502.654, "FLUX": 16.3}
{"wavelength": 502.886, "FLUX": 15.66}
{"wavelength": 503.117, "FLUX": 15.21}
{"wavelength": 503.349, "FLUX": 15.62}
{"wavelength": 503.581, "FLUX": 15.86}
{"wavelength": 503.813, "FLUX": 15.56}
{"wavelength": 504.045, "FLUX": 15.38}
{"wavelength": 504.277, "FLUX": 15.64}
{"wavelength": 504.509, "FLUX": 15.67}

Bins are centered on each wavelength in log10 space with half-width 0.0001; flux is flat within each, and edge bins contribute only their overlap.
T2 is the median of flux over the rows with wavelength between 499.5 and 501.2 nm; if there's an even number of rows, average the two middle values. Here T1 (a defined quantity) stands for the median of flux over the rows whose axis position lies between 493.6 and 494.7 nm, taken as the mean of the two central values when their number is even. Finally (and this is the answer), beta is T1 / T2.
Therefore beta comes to 1.03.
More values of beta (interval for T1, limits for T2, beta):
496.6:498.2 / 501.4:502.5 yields 1.04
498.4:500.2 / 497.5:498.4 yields 0.95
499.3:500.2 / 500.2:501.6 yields 1.00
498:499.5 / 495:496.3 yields 1.05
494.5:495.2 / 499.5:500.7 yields 1.00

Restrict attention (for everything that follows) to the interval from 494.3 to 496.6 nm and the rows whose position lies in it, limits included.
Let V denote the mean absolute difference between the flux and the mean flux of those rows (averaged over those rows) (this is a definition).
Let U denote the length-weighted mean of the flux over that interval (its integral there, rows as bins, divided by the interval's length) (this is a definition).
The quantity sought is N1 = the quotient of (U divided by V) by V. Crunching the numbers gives 233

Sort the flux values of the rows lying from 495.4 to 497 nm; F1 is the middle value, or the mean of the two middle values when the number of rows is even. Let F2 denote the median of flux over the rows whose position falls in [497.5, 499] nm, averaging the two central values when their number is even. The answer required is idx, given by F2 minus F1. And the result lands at 1.0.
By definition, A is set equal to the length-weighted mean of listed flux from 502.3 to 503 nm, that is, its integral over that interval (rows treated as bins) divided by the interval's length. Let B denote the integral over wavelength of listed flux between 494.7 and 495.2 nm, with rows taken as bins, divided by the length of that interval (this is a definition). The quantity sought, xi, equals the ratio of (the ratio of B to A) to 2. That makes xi 0.49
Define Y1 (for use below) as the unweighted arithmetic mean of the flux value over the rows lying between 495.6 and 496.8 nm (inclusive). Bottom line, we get 16.5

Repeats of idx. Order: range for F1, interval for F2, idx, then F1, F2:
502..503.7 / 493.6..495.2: 0.6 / 15.9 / 16.4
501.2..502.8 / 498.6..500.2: 0.1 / 16.6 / 16.7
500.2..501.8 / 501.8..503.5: 0.2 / 16.1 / 16.3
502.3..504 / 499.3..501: 0.3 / 15.7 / 16.0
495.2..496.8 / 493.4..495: 0.0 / 16.4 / 16.4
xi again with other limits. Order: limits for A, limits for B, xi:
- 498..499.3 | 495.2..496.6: 0.47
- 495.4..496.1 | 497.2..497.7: 0.54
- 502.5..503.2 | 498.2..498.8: 0.55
